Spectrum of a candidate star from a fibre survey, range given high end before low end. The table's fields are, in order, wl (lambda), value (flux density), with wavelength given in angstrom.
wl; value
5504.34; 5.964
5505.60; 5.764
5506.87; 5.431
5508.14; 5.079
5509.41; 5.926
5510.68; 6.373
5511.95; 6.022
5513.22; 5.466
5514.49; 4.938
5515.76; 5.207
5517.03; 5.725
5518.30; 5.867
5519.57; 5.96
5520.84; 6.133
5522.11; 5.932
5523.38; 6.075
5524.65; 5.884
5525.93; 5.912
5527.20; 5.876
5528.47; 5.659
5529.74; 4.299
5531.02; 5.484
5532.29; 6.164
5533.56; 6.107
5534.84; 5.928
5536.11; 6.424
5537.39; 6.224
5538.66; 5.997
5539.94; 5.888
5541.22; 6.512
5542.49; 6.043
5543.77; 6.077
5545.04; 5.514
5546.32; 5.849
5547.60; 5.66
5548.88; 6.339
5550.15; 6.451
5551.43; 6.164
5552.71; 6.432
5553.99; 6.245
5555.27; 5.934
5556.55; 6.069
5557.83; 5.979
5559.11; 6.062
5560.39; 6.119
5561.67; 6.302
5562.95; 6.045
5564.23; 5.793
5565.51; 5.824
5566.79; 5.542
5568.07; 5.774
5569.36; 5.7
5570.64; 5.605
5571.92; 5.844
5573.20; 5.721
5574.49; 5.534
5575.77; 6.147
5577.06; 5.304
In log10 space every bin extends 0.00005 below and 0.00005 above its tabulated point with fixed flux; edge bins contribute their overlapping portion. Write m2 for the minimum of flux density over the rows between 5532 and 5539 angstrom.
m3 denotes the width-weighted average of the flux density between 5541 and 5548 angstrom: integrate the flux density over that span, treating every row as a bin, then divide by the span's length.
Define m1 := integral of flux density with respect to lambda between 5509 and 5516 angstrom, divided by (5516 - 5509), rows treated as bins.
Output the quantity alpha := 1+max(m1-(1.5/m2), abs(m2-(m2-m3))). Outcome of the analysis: 6.92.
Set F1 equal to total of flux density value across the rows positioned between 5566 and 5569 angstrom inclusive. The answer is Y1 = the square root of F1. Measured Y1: 3.4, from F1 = 11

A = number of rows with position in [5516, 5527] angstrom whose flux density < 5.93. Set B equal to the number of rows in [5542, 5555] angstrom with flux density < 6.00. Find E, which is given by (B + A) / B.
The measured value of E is 2.3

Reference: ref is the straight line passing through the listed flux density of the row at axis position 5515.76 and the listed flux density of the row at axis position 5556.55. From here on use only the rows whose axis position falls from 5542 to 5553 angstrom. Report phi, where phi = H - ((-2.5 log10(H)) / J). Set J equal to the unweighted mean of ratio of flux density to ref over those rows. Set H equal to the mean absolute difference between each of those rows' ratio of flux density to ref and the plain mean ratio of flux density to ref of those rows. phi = -3.3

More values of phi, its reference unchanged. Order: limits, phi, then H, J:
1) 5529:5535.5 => -2.4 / 0.10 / 1.01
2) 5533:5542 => -3.3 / 0.03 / 1.09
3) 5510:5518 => -2.4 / 0.08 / 1.09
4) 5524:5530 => -2.4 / 0.09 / 1.01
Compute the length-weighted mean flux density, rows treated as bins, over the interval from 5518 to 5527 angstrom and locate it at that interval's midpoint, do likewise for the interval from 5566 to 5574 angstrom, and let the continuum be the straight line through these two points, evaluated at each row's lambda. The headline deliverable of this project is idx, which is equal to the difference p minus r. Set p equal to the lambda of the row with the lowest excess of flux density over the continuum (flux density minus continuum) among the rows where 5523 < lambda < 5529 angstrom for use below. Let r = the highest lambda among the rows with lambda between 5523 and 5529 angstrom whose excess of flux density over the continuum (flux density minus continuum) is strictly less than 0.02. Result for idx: 0.0 angstrom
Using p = 5528.47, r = 5528.47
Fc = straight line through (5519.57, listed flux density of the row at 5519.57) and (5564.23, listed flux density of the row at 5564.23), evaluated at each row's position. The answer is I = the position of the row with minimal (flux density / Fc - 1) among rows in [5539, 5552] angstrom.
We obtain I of 5545.04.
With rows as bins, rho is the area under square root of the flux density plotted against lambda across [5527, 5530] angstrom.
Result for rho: 6.91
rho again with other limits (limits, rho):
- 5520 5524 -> 9.84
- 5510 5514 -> 9.72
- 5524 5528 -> 9.70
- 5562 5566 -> 9.74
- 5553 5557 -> 9.88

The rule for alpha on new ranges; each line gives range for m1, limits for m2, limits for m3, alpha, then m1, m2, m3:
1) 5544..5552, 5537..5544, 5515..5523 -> 6.80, 6.00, 5.888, 5.8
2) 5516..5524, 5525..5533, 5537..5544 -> 7.12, 5.92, 4.299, 6.1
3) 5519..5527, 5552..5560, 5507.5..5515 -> 6.72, 5.98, 5.934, 5.6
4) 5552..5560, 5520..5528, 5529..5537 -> 6.86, 6.12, 5.876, 5.7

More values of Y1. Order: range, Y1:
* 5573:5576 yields 4.2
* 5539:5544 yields 5.0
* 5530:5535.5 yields 4.9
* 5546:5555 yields 6.6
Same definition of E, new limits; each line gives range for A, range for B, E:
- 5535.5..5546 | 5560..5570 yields 1.4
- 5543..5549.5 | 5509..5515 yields 2.0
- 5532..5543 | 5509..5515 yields 1.7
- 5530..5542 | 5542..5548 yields 2.0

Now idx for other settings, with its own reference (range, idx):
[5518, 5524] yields -3.8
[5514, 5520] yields -5.1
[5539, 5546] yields 0.0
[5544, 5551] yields -2.6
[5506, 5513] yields -3.8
